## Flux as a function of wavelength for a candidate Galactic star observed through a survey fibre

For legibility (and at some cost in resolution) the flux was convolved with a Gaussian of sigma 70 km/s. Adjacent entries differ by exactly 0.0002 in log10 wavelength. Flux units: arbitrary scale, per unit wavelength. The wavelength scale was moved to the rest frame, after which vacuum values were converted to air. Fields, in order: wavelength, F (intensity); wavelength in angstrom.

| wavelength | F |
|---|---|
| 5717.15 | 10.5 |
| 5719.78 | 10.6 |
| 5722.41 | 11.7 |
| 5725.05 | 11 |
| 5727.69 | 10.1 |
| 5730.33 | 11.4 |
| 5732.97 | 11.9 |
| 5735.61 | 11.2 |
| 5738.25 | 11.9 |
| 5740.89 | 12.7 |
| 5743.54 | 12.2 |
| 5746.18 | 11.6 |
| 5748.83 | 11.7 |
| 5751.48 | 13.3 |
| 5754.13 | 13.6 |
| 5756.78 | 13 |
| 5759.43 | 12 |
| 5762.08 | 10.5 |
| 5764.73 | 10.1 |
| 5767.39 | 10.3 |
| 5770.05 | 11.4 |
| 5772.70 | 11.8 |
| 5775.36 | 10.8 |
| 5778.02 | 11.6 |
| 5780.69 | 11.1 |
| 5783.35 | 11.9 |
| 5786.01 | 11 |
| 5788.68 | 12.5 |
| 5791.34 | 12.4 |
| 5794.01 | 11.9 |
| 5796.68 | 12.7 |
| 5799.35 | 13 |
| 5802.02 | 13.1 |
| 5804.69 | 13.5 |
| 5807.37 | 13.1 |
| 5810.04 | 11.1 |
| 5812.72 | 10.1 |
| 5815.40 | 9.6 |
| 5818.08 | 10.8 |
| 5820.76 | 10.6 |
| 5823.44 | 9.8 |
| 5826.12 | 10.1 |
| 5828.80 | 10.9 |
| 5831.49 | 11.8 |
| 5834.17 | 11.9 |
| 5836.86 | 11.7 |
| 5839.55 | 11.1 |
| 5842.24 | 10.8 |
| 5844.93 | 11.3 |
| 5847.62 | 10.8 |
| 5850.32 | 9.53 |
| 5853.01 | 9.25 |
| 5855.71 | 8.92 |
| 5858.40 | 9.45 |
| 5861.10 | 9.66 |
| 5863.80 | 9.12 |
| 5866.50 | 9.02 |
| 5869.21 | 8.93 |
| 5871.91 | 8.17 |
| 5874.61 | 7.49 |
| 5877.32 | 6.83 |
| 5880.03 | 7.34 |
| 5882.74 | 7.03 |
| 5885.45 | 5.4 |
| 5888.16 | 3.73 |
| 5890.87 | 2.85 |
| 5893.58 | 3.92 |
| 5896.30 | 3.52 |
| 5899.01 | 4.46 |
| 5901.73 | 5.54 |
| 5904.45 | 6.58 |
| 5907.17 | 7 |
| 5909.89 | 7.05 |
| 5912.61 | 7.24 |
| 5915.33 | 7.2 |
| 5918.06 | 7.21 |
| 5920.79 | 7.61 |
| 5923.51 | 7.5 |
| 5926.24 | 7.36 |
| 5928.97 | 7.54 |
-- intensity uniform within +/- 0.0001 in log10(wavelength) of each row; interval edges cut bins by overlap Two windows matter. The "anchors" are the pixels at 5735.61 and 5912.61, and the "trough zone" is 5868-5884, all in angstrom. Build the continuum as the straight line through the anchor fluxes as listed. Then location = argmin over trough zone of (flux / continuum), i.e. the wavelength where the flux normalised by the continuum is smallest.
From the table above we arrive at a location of 5877.32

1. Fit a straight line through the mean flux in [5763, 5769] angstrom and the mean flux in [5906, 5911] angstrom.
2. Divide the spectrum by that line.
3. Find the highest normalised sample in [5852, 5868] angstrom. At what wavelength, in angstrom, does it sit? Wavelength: 5861.10 angstrom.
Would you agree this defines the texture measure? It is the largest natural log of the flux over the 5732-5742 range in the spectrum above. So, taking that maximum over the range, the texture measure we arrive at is 2.54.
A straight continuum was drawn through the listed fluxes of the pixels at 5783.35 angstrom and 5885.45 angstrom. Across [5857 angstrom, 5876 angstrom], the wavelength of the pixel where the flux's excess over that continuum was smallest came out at 5874.61 angstrom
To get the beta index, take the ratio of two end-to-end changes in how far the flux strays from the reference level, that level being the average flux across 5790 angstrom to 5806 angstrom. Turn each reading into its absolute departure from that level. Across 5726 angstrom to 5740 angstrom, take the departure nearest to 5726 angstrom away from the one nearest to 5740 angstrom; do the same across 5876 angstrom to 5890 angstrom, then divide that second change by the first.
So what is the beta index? -1.7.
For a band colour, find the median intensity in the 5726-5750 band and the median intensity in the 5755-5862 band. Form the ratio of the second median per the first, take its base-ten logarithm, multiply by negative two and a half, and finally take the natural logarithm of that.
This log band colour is -2.9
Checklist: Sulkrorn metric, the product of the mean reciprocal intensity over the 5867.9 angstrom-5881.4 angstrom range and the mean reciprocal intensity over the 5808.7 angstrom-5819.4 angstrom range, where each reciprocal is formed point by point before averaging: 0.0126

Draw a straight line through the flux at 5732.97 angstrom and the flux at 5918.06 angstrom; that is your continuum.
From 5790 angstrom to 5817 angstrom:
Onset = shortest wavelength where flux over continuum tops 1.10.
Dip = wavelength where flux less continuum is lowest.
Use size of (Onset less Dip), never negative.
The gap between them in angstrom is 24.1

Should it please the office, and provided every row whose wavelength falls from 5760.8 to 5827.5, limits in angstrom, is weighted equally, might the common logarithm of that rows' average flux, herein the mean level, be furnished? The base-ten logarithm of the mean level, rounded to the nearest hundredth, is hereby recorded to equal 1.06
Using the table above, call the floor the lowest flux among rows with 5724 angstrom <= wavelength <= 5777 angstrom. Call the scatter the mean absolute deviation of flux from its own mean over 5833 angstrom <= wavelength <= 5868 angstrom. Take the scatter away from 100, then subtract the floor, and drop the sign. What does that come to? 88.9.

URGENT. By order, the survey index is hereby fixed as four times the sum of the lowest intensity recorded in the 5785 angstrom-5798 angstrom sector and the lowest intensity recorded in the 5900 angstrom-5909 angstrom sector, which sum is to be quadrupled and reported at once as 66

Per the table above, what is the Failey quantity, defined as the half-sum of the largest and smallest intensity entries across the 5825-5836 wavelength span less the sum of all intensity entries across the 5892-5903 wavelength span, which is -6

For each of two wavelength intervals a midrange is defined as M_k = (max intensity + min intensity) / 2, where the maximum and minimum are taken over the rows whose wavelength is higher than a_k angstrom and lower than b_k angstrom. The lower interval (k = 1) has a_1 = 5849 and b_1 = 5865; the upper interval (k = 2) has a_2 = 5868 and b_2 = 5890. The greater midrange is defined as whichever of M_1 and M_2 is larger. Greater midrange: 9.3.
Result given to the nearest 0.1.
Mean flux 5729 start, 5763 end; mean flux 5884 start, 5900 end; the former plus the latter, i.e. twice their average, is 16.1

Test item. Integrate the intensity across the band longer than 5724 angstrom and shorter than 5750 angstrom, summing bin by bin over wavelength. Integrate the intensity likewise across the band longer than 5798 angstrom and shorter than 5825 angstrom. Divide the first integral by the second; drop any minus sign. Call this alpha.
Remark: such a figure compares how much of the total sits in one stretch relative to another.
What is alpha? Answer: 1.0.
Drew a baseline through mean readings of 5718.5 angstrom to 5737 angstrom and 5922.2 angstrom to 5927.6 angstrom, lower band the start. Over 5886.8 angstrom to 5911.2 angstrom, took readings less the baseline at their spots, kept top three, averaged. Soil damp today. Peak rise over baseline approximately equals -0.9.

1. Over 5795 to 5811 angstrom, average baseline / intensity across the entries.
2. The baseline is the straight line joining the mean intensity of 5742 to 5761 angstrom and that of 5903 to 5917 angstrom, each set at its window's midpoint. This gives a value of 0.84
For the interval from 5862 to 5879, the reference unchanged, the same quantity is 1.02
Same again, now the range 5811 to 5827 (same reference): 1.00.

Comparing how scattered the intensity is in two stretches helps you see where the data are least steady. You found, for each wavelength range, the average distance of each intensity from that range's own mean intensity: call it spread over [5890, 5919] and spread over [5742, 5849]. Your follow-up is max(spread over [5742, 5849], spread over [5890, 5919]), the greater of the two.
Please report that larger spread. 1.48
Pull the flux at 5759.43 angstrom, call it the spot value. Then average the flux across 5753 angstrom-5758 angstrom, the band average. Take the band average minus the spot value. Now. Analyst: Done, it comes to 1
